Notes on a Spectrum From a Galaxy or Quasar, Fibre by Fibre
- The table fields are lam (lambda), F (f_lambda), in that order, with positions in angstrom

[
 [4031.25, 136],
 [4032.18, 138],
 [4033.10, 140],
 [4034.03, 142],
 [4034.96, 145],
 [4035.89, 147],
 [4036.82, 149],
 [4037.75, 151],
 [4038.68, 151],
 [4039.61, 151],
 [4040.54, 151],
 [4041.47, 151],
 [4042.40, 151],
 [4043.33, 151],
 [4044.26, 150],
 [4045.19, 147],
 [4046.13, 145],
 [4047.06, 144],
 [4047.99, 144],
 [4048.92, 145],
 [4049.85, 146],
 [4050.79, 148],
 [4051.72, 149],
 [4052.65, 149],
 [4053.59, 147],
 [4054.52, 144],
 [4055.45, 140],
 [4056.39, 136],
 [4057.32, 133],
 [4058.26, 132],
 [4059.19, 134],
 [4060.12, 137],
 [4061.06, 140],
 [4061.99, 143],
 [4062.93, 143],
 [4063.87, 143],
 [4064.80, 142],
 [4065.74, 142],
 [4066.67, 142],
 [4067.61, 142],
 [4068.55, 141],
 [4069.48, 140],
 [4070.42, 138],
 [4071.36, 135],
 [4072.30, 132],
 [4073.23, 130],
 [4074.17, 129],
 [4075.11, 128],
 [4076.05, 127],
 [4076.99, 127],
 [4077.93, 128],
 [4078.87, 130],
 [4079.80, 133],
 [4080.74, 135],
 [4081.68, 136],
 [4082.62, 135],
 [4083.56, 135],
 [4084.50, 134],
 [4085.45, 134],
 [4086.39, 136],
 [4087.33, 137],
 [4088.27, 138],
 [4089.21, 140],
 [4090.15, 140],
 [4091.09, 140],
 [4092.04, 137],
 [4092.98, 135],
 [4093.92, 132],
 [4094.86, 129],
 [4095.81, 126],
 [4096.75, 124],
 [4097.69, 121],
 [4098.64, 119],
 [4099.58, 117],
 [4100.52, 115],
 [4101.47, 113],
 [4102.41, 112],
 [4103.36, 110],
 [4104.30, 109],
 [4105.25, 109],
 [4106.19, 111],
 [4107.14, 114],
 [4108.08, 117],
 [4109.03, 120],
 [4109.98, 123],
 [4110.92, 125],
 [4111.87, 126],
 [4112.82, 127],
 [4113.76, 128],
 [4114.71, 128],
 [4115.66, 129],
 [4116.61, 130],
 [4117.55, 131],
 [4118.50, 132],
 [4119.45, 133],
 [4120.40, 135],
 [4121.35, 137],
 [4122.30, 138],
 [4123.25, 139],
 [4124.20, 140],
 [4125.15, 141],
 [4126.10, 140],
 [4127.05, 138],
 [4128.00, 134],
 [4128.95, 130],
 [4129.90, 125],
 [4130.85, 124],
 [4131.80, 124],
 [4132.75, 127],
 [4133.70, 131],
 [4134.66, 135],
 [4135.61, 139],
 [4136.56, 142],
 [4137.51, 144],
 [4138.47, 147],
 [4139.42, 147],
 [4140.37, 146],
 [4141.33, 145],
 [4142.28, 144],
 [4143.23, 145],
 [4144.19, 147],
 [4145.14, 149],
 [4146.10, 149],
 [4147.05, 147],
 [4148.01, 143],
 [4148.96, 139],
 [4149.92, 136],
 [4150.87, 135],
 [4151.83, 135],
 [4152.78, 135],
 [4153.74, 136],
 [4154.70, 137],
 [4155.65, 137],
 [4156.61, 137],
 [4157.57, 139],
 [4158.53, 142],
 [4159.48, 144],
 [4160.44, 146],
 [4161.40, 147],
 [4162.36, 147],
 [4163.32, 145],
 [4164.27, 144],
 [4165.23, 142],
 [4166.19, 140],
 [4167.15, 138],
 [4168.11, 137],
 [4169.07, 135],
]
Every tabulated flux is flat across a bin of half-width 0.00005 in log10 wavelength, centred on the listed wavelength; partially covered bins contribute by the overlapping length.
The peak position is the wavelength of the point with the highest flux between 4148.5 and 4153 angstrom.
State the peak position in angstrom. 4148.96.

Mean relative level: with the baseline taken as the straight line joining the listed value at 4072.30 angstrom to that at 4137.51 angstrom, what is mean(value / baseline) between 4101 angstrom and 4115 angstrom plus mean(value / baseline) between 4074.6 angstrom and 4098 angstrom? 1.84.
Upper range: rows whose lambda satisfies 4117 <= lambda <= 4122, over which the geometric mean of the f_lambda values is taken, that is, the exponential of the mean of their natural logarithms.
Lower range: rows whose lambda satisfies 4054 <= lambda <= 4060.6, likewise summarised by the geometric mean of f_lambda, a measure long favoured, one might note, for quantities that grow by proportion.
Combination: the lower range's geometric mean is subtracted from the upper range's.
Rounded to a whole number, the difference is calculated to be -3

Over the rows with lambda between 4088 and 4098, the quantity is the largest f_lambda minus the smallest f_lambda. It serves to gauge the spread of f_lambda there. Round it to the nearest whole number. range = 19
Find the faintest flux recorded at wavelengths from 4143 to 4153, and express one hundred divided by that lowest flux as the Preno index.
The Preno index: 0.741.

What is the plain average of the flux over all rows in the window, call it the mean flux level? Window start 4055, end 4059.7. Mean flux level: 135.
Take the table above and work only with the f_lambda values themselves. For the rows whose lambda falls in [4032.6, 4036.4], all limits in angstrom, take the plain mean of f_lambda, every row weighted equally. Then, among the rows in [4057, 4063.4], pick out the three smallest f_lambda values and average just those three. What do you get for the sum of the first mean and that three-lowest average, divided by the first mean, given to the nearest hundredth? 1.93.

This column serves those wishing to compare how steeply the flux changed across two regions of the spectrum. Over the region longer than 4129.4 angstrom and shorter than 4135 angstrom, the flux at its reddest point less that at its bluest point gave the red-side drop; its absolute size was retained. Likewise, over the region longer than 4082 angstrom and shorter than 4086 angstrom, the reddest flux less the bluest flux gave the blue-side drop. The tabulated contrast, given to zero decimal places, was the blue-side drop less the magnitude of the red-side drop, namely -11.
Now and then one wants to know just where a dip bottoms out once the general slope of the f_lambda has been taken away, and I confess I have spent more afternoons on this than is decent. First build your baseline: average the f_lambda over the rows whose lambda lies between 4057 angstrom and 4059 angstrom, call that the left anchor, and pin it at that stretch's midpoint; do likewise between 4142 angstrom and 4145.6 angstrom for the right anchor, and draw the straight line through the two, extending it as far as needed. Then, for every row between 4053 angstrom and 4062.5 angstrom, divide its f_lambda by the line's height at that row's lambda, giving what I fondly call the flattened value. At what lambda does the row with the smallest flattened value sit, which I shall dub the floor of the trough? 4058.26 angstrom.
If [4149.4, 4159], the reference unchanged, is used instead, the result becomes 4152.78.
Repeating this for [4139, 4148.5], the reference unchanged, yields 4148.01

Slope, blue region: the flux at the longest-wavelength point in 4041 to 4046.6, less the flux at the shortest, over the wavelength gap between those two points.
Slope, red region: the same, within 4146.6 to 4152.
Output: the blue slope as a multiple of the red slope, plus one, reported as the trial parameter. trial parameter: 1.5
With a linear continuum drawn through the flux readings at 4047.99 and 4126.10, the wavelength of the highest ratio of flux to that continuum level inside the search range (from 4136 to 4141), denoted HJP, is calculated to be 4139.42 angstrom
